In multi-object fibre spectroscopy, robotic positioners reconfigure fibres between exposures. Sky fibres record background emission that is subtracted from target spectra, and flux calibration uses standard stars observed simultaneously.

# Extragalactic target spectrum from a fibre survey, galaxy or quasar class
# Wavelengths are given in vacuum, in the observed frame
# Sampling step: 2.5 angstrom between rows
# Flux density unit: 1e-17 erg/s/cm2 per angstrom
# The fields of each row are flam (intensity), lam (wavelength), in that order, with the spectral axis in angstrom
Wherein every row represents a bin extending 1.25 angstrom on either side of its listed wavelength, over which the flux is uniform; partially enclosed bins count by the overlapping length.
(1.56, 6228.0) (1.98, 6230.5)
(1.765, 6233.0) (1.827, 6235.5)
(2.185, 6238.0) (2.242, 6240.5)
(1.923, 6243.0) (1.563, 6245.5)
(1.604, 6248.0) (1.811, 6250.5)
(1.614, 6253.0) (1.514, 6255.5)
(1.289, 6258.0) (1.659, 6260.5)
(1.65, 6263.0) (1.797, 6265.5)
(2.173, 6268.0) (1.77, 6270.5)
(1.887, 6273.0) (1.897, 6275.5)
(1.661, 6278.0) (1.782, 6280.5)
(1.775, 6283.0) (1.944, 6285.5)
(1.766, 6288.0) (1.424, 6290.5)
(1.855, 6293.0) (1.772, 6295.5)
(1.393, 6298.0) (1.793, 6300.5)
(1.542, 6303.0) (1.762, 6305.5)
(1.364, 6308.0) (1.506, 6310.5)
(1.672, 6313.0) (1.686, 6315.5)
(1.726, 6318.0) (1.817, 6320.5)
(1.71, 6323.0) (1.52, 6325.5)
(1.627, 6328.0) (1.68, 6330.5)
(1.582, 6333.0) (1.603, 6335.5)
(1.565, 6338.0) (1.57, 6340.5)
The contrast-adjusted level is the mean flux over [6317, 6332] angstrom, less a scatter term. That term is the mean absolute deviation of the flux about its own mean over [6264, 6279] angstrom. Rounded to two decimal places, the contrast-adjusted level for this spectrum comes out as 1.56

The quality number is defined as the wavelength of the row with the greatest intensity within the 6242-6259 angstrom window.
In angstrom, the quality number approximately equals 6243.0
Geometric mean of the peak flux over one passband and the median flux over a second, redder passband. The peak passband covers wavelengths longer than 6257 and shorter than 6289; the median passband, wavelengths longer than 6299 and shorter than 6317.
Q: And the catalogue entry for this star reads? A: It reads 1.906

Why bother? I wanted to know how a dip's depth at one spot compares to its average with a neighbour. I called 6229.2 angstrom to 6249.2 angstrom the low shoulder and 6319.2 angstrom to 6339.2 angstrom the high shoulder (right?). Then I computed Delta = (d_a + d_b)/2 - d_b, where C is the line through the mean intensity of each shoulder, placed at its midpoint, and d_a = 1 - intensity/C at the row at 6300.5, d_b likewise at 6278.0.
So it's -0.055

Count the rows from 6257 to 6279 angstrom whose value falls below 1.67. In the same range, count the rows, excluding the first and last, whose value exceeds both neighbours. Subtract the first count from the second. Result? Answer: -1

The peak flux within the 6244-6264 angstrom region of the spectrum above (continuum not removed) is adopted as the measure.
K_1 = 1.811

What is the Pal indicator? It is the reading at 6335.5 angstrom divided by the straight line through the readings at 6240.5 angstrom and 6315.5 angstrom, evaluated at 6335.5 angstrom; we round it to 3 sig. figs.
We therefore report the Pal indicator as 1.04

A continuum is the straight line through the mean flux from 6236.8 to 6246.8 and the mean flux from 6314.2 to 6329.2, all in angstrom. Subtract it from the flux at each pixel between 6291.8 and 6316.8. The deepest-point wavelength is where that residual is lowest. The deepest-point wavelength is 6298.0 angstrom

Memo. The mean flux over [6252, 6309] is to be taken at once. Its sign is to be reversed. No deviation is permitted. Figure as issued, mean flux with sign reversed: -1.70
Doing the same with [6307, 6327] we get -1.63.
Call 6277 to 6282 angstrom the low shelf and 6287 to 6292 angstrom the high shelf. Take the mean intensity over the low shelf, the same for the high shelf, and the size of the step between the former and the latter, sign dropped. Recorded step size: 0.13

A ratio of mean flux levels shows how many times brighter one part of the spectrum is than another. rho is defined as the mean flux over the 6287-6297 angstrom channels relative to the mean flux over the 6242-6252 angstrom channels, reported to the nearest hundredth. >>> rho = 0.99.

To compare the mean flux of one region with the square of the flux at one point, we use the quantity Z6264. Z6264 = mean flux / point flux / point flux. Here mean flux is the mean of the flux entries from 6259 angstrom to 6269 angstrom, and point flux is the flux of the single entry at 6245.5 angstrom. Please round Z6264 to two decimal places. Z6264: 0.74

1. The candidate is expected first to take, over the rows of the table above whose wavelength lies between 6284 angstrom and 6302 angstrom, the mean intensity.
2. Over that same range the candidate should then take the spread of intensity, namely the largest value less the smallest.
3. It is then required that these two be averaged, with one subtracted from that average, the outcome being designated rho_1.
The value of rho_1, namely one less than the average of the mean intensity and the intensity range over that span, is 0.13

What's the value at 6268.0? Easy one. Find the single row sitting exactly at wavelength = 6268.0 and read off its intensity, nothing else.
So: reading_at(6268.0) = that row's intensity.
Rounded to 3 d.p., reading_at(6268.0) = 2.173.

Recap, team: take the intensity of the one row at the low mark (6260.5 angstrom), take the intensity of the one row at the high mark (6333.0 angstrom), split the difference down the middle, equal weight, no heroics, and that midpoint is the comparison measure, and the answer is 1.62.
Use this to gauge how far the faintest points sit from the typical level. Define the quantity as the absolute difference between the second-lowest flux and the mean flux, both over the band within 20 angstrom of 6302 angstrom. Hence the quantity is 0.28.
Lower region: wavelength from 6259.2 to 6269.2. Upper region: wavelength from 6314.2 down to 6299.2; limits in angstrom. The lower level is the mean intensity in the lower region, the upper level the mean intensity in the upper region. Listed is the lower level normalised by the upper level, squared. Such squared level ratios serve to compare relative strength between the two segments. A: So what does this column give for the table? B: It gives 1.28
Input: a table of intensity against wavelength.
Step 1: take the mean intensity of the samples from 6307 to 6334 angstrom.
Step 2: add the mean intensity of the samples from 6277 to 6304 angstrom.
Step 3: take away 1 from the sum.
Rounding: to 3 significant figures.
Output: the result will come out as 2.33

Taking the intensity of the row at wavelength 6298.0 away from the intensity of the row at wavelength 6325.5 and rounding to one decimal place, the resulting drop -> 0.1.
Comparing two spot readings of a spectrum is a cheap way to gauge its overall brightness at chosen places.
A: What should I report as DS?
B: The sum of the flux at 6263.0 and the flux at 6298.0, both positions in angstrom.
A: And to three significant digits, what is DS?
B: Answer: 3.04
